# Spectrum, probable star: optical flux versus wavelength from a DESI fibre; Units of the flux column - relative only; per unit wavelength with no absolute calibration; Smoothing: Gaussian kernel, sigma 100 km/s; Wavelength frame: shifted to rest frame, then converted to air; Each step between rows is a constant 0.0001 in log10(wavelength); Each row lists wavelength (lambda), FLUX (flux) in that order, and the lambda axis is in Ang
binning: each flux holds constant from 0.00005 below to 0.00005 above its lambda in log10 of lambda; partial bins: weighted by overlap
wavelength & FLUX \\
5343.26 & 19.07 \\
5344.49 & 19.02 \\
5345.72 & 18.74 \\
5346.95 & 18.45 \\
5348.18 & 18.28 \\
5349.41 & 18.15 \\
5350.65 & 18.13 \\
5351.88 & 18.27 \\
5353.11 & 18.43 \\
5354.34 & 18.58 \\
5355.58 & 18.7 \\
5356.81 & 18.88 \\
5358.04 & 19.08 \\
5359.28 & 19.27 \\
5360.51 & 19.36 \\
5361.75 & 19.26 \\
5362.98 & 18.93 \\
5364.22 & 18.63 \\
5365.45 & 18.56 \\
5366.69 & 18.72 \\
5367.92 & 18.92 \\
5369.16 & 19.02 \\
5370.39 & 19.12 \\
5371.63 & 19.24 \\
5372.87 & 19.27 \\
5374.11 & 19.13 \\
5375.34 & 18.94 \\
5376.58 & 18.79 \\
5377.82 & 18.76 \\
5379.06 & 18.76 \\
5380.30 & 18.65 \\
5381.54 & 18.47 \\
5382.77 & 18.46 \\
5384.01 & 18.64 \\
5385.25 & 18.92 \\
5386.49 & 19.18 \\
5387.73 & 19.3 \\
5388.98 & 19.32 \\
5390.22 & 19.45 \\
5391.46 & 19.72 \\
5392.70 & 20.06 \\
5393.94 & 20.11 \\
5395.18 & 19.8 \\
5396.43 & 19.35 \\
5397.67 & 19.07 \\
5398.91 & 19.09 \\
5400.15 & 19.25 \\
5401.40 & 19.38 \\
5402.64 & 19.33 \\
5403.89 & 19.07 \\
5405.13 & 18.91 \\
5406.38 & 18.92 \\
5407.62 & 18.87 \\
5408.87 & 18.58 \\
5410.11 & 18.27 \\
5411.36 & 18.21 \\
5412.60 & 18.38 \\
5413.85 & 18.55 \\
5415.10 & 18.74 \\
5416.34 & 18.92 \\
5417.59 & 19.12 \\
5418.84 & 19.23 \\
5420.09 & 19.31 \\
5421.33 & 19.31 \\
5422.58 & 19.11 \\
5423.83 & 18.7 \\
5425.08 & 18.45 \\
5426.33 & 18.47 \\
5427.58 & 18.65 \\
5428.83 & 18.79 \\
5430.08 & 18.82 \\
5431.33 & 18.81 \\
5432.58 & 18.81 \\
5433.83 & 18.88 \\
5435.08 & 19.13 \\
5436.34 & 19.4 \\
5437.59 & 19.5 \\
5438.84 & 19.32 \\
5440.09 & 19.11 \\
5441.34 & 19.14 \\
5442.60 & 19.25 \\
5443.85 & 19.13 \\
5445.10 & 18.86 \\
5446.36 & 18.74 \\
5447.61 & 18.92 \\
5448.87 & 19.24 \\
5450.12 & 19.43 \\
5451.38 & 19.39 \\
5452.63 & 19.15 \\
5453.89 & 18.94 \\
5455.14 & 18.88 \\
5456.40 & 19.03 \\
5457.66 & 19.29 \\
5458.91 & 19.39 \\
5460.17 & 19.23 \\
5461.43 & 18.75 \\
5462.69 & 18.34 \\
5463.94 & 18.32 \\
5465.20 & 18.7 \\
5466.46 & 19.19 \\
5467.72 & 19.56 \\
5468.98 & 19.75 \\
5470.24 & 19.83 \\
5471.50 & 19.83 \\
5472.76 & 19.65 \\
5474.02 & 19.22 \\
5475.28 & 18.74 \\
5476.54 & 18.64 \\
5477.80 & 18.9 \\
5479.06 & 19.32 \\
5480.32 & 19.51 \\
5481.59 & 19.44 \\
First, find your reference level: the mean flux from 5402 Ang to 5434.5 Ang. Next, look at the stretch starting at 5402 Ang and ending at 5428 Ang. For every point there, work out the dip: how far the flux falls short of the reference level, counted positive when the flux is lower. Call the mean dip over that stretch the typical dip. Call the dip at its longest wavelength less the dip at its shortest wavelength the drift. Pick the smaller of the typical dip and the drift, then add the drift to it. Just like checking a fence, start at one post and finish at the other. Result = 0.7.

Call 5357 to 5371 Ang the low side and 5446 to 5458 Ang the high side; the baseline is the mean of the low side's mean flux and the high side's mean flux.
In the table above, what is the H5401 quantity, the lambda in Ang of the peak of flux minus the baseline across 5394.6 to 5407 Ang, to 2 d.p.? 5395.18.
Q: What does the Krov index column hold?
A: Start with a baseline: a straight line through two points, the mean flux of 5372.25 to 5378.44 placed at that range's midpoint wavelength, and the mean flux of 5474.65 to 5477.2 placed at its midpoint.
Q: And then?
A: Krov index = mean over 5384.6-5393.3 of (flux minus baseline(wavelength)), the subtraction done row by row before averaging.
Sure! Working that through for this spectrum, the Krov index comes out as 0.5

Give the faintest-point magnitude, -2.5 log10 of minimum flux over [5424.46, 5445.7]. -3.16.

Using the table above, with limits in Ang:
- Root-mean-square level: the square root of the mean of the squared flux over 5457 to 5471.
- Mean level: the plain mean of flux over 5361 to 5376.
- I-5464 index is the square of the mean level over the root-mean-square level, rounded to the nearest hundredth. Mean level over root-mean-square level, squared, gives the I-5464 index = 0.98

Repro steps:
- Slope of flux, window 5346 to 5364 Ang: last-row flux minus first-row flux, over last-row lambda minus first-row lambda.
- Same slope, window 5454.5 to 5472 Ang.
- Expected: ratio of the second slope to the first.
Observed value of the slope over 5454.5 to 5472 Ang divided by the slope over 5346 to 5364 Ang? 1.9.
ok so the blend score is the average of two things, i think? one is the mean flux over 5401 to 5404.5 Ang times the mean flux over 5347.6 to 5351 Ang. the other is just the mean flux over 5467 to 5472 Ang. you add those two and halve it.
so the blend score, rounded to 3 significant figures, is 185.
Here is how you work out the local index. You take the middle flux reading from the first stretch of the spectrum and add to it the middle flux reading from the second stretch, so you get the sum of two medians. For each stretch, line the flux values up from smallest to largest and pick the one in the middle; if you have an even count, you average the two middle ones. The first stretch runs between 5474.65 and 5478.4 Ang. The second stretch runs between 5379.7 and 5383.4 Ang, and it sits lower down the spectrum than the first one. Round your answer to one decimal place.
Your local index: 37.2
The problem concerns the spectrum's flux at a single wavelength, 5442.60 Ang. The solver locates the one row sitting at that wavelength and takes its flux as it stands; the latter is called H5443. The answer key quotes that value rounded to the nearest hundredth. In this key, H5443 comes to 19.25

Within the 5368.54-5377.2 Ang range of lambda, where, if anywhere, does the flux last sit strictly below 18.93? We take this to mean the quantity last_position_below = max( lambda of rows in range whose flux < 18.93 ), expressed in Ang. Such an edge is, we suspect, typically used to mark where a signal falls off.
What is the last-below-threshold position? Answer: 5376.58 Ang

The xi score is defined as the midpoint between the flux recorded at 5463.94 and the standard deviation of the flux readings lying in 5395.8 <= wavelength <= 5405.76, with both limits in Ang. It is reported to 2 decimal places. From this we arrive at 9.24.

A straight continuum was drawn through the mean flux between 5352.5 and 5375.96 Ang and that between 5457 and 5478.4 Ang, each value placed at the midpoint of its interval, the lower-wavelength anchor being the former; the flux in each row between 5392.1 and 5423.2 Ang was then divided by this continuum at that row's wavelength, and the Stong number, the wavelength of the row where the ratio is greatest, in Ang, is 5393.94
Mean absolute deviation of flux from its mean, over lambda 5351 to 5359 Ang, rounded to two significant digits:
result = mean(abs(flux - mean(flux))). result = 0.23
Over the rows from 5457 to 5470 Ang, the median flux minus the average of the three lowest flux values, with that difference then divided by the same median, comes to 0.039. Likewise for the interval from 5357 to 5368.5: 0.015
